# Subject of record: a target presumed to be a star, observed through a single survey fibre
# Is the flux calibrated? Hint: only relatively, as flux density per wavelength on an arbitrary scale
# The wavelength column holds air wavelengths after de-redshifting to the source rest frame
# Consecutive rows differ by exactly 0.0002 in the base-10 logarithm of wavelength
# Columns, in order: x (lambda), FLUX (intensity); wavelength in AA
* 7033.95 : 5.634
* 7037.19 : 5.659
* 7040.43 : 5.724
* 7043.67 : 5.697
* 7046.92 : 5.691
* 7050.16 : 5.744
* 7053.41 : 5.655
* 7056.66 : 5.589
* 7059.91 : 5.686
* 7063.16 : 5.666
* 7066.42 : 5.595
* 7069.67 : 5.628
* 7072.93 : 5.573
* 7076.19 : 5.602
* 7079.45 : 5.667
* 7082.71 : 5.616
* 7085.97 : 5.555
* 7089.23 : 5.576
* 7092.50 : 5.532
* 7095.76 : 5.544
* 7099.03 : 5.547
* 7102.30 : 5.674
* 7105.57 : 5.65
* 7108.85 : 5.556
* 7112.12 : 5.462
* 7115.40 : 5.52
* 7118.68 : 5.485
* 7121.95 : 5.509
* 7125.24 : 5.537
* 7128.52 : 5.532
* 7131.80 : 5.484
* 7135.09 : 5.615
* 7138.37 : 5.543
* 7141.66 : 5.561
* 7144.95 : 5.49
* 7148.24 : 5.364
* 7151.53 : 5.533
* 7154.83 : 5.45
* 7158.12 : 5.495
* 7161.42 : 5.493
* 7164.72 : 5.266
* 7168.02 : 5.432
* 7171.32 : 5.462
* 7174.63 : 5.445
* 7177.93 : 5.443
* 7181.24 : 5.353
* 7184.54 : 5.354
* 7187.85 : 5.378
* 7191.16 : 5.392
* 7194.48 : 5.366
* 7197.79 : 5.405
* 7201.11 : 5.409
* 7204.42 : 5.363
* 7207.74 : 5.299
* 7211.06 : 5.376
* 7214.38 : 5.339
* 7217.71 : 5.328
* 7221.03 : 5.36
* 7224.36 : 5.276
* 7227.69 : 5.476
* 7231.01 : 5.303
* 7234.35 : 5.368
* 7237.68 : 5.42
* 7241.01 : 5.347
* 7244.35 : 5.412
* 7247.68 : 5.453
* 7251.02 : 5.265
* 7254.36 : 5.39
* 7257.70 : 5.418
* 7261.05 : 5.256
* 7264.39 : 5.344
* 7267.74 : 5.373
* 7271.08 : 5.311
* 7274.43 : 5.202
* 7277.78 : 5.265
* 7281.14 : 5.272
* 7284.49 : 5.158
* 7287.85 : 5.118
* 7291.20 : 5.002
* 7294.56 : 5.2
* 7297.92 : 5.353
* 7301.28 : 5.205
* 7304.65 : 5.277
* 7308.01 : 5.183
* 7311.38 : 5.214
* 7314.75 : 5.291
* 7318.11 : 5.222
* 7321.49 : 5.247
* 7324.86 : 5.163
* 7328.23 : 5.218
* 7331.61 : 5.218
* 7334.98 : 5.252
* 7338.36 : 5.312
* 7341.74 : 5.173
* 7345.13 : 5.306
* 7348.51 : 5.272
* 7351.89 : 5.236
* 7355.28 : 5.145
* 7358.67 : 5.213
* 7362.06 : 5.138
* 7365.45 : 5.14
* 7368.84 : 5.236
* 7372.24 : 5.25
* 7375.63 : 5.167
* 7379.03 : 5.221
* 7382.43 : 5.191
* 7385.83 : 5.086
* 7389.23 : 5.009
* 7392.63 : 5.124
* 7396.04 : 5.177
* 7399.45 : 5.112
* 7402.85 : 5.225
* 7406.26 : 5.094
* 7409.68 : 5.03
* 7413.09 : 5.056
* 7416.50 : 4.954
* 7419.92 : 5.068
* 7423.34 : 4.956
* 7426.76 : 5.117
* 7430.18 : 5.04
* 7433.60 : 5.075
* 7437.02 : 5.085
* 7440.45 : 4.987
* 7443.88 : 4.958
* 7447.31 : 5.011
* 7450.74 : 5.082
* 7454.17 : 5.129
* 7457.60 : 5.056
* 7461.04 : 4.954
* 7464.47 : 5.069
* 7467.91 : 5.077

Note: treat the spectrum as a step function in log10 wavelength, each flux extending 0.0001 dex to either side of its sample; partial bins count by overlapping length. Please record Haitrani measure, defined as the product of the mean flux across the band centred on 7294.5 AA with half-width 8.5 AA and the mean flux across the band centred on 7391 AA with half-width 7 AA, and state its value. 26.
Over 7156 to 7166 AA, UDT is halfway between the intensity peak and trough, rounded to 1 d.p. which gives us 5.4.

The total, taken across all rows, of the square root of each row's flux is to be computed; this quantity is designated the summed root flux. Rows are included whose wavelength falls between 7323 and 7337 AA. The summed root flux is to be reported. 9.13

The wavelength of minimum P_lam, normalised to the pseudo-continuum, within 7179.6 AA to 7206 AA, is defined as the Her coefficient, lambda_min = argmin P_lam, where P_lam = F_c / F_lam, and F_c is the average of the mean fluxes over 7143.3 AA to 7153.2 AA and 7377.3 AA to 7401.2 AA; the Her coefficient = 7201.11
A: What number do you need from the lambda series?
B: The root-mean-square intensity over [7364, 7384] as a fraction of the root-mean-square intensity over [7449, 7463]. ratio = 1.03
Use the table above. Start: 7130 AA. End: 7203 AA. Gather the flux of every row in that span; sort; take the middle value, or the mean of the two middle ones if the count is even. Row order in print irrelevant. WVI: 5.4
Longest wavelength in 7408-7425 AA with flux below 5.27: 7423.34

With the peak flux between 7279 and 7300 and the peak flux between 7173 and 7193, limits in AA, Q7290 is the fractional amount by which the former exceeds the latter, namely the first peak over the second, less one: -0.017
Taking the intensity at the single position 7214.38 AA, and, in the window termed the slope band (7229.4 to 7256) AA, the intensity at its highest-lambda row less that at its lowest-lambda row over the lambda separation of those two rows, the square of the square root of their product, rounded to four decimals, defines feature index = 0.0199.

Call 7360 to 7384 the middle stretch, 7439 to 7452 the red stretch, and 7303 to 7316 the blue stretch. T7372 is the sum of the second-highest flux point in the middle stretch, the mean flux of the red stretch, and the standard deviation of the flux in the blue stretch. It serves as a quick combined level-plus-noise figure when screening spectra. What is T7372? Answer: 10.3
